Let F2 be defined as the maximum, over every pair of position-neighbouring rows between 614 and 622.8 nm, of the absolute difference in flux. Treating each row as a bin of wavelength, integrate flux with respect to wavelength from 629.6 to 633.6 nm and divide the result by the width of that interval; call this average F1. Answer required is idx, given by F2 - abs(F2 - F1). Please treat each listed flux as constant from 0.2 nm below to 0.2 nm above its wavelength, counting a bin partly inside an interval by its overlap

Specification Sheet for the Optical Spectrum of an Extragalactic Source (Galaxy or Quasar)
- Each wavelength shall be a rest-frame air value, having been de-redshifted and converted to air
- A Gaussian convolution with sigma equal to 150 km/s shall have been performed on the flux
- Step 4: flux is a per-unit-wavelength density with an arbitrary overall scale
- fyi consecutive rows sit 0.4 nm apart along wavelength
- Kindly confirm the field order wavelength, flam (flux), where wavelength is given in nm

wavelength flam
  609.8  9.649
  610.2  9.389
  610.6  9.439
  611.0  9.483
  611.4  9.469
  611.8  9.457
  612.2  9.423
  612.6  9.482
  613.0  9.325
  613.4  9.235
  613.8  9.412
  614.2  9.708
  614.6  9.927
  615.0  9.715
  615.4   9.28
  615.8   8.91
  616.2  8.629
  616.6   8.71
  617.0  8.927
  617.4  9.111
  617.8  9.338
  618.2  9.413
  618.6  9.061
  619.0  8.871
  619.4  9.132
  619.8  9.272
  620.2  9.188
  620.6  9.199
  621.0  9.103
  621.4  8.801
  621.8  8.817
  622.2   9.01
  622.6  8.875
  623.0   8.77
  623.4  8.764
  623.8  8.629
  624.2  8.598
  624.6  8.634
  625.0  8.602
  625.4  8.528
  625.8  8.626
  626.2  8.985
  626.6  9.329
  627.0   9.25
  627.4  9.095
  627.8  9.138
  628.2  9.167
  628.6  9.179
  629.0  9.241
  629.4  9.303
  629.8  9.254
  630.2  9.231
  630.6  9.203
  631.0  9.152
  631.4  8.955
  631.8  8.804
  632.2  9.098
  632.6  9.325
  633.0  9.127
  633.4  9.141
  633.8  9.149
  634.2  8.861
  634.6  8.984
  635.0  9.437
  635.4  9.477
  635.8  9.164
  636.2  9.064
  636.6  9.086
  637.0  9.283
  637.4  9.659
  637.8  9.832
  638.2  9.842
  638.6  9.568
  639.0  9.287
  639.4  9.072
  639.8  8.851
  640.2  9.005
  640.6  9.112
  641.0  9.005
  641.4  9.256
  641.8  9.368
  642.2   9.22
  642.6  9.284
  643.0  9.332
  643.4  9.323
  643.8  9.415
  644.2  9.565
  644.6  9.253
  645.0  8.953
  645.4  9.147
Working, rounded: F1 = 9.13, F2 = 0.435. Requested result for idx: -8.26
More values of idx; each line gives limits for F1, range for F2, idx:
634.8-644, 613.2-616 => -8.43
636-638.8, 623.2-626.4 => -8.76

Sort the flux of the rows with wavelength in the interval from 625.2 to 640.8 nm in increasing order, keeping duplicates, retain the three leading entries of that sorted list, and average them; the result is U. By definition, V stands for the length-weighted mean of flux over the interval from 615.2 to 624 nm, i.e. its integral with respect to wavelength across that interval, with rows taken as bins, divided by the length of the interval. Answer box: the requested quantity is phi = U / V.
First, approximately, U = 8.65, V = 8.99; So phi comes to 0.962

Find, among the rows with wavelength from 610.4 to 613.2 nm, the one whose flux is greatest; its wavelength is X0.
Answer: 611.0 nm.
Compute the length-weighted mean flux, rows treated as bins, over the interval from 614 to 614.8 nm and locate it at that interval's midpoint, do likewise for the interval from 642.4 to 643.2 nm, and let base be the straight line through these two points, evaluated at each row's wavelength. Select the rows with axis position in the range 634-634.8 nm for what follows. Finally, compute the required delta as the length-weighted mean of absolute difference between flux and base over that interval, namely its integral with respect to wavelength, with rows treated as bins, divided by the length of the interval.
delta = 0.536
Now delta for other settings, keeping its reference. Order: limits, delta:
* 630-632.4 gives 0.442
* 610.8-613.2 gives 0.421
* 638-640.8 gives 0.303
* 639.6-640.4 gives 0.430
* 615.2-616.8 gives 0.907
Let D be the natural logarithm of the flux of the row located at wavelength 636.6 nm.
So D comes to 2.21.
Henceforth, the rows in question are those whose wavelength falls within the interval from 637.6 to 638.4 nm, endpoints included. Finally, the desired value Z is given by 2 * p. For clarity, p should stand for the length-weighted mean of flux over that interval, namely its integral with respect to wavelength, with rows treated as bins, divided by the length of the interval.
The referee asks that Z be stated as 19.7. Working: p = 9.84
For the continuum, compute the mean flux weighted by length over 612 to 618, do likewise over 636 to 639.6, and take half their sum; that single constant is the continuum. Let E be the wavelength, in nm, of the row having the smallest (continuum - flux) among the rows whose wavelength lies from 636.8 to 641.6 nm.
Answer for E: 638.2 nm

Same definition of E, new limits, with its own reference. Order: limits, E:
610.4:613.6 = 611.0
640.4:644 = 643.8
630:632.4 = 630.2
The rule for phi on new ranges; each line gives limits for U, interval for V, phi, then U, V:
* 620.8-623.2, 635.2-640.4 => 0.944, 8.80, 9.32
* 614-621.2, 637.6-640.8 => 0.937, 8.74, 9.32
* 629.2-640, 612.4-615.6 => 0.929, 8.84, 9.51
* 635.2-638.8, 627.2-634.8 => 0.998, 9.10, 9.13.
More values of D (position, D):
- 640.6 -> 2.21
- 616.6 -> 2.16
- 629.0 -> 2.22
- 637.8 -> 2.29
